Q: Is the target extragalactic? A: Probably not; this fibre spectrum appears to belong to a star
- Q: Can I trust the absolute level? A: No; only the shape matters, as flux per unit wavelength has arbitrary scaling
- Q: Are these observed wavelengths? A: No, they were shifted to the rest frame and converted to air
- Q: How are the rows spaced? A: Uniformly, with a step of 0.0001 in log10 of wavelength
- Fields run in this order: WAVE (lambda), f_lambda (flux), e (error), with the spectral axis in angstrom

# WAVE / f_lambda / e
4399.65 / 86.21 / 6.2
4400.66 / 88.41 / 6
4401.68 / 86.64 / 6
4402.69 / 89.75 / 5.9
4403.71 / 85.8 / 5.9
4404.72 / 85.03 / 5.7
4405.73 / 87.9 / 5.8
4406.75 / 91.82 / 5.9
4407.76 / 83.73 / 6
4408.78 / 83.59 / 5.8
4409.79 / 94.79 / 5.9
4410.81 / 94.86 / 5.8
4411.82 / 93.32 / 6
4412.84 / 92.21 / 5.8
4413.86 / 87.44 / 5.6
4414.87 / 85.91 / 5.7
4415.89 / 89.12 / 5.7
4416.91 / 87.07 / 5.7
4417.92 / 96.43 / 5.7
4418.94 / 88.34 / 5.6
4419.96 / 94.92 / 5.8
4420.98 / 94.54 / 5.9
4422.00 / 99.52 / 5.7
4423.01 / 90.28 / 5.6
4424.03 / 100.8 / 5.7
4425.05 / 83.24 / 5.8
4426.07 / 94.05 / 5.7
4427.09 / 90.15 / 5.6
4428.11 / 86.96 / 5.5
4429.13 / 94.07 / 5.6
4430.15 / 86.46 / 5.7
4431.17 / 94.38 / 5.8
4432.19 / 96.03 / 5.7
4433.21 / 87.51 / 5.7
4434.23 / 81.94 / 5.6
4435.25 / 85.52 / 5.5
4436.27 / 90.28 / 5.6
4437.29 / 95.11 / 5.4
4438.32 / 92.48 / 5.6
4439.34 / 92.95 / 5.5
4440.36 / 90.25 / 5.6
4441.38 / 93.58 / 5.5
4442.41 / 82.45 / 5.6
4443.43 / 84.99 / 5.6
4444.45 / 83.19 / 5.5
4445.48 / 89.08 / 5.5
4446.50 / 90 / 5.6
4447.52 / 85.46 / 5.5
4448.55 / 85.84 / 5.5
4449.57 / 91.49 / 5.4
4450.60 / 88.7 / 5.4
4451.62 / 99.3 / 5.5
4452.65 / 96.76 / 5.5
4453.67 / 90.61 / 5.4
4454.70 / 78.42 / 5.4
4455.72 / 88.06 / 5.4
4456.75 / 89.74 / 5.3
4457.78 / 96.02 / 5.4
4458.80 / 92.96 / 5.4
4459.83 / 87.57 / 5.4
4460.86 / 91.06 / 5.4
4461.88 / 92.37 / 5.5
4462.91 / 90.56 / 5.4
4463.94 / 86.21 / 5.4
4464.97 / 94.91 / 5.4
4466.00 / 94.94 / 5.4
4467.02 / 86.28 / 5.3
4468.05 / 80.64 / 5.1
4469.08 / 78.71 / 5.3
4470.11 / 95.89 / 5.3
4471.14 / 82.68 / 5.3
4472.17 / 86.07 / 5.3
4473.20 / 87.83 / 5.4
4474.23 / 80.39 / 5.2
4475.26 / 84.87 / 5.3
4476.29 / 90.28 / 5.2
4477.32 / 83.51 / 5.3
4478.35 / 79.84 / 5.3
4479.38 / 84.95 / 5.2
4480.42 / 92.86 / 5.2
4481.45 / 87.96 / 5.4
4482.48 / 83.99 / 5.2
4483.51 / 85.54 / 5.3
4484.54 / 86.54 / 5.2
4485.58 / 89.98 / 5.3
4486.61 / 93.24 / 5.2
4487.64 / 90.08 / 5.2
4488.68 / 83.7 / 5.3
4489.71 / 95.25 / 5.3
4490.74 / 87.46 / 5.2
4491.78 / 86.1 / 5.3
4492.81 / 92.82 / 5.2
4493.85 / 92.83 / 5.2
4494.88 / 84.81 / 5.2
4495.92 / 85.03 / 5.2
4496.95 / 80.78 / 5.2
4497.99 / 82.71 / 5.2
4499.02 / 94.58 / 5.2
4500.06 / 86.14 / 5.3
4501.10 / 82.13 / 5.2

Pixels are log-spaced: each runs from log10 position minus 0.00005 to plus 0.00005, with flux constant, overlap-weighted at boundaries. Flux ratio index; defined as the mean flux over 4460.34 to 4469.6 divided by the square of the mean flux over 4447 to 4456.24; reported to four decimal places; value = 0.0111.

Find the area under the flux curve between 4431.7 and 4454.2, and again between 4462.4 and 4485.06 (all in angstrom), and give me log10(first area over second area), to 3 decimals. 0.012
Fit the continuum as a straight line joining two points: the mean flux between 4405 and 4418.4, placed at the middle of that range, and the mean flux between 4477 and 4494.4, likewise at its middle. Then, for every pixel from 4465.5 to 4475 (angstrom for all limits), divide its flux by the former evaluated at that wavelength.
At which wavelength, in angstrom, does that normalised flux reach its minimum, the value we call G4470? 4469.08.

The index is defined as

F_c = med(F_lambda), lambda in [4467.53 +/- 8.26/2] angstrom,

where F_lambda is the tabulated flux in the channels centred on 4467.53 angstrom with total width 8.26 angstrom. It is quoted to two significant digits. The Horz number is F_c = 86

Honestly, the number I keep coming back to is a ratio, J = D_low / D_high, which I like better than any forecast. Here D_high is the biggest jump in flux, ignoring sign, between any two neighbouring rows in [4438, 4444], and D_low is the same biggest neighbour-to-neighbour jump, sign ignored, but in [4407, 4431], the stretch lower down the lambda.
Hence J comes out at 1.6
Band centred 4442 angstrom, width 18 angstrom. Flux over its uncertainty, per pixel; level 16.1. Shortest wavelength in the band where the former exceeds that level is 4436.27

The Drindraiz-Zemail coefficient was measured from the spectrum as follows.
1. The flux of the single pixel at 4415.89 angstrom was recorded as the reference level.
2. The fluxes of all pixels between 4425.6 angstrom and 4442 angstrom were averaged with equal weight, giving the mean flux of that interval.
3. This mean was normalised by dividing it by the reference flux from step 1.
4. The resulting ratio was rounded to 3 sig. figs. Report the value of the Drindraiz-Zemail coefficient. 1.02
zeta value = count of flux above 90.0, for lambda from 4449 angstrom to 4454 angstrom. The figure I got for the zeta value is 4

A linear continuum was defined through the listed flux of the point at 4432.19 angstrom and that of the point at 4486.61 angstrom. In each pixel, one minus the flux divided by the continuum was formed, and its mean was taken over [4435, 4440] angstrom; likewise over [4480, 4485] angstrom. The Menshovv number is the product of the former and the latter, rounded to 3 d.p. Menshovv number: 0.003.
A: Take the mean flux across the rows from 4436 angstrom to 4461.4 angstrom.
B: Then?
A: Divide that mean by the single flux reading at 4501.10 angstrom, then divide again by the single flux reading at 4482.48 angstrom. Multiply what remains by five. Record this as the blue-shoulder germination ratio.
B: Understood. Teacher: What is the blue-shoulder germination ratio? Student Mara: 0.0651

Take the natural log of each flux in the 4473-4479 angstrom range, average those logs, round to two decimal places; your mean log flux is 4.44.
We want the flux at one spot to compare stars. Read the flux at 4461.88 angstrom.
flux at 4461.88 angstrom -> 92.37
